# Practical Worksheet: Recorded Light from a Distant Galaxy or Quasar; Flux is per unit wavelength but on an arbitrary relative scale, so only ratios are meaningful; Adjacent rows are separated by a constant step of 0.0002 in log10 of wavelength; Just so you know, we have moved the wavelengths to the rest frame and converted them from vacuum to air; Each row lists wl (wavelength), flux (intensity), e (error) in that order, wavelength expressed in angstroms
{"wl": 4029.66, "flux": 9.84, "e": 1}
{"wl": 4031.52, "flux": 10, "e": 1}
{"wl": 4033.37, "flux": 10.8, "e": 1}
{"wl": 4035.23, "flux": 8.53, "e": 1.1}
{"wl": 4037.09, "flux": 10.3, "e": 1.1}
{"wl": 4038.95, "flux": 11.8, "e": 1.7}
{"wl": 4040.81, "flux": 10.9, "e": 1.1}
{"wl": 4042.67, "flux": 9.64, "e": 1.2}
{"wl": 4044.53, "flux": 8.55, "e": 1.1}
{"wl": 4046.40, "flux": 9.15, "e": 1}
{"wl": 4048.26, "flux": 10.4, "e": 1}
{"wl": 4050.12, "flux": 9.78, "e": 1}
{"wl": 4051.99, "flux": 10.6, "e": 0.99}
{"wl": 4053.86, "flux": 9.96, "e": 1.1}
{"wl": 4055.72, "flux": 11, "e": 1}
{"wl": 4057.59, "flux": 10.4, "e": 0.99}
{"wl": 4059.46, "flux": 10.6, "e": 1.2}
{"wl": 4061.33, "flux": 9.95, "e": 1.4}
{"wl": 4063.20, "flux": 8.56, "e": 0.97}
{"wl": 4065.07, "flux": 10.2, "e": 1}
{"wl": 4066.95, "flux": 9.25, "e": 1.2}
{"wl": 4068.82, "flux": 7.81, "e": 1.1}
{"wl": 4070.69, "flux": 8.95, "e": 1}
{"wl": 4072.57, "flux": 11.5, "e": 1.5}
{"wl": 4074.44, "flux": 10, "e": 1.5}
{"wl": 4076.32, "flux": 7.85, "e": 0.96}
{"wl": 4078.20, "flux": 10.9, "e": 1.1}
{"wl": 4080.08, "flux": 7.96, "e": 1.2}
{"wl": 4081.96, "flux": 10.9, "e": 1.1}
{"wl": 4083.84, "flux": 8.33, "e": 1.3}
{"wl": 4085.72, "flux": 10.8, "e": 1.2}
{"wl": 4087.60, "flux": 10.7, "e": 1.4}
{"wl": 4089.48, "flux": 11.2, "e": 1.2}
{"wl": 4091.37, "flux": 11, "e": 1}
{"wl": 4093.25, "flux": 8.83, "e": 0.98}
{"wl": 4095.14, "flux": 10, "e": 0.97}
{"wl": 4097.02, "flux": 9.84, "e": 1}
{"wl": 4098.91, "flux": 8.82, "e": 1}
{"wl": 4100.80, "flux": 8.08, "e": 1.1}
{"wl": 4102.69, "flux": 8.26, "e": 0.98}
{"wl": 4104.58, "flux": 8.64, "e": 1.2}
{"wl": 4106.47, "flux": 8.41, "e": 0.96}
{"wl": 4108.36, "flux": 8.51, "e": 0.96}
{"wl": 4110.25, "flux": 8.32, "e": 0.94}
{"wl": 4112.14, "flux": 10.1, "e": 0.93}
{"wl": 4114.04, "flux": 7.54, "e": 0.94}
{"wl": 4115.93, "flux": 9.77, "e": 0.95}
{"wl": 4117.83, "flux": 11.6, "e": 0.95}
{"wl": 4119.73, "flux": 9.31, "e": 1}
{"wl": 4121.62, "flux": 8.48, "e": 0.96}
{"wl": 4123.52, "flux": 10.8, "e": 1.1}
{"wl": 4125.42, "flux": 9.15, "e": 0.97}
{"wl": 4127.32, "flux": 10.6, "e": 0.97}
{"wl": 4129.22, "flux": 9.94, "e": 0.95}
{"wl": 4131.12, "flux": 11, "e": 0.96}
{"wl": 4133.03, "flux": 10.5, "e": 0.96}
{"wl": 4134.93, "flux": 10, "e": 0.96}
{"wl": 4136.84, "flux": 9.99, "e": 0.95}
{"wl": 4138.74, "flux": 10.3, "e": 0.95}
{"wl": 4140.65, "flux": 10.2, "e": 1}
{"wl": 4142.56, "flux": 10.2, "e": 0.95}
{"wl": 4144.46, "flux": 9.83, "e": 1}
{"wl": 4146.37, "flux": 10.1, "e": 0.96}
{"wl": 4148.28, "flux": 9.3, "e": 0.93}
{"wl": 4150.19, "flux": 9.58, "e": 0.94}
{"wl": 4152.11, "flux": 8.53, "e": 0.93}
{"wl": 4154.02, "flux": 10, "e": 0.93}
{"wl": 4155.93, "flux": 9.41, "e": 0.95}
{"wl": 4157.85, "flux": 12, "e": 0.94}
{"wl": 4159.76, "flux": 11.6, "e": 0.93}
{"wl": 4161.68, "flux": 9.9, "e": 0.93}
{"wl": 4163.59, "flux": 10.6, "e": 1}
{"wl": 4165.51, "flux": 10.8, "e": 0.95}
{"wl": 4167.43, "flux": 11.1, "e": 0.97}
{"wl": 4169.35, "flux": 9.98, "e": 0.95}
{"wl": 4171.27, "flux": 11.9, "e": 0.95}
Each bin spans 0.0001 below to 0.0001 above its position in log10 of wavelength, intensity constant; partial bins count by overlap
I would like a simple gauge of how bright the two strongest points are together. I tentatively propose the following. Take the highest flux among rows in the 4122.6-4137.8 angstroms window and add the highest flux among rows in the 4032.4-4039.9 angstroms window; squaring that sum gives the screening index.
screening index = 520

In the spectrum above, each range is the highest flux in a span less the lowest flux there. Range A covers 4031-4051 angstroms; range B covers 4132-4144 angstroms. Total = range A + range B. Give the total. 3.8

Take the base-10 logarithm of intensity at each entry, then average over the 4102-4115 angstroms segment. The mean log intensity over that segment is 0.93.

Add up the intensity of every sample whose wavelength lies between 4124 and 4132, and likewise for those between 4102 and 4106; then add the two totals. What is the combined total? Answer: 58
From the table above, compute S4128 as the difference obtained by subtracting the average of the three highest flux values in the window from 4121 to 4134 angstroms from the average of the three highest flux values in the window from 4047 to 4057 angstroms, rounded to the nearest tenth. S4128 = -0.1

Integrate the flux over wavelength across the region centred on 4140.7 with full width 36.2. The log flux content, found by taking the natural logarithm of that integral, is 5.90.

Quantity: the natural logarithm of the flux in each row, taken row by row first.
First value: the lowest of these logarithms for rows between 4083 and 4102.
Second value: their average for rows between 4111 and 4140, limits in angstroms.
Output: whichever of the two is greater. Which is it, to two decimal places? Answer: 2.29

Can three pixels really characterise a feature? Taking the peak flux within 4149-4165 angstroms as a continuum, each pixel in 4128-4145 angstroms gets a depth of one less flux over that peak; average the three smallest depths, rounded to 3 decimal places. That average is 0.117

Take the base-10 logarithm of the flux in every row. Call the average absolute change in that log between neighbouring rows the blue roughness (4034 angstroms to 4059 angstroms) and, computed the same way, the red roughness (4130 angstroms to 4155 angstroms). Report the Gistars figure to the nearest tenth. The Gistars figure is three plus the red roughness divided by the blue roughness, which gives 3.5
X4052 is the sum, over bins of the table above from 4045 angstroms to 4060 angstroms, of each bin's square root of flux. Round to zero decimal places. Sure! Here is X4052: 26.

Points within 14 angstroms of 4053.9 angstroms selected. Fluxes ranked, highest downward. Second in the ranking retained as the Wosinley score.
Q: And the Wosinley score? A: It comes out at 10.9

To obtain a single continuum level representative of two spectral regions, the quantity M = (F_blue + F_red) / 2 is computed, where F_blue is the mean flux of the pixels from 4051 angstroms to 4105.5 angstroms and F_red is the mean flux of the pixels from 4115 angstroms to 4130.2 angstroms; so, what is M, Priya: 9.8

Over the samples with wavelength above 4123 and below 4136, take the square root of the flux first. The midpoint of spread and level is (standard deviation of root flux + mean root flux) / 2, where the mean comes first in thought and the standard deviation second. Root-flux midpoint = 1.65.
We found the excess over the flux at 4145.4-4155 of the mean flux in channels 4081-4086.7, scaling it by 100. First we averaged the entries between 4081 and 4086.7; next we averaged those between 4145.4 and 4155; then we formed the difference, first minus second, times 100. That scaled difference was 51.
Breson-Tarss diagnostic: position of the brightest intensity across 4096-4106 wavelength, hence 4097.02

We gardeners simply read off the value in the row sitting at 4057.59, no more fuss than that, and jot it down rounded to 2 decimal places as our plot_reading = 10.40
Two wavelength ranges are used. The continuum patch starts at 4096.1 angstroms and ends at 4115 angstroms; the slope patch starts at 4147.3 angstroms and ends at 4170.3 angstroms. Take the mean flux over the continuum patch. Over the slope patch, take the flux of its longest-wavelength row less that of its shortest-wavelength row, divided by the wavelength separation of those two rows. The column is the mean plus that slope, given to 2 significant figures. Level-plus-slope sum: 8.7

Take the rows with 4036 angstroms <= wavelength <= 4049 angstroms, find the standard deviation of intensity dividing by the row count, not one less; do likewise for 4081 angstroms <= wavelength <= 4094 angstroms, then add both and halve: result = 1.04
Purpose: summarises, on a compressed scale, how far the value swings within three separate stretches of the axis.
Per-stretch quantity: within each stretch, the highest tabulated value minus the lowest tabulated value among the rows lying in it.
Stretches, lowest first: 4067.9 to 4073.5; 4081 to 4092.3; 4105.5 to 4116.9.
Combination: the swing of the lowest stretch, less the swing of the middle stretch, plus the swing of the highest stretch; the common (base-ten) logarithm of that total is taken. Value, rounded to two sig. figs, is 0.53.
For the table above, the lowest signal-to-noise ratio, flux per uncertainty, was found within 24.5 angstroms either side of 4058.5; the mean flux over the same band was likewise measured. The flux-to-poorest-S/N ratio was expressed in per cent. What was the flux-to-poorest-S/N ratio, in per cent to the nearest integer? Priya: 148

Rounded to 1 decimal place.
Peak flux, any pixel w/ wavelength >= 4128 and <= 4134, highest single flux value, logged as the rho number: 11.0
